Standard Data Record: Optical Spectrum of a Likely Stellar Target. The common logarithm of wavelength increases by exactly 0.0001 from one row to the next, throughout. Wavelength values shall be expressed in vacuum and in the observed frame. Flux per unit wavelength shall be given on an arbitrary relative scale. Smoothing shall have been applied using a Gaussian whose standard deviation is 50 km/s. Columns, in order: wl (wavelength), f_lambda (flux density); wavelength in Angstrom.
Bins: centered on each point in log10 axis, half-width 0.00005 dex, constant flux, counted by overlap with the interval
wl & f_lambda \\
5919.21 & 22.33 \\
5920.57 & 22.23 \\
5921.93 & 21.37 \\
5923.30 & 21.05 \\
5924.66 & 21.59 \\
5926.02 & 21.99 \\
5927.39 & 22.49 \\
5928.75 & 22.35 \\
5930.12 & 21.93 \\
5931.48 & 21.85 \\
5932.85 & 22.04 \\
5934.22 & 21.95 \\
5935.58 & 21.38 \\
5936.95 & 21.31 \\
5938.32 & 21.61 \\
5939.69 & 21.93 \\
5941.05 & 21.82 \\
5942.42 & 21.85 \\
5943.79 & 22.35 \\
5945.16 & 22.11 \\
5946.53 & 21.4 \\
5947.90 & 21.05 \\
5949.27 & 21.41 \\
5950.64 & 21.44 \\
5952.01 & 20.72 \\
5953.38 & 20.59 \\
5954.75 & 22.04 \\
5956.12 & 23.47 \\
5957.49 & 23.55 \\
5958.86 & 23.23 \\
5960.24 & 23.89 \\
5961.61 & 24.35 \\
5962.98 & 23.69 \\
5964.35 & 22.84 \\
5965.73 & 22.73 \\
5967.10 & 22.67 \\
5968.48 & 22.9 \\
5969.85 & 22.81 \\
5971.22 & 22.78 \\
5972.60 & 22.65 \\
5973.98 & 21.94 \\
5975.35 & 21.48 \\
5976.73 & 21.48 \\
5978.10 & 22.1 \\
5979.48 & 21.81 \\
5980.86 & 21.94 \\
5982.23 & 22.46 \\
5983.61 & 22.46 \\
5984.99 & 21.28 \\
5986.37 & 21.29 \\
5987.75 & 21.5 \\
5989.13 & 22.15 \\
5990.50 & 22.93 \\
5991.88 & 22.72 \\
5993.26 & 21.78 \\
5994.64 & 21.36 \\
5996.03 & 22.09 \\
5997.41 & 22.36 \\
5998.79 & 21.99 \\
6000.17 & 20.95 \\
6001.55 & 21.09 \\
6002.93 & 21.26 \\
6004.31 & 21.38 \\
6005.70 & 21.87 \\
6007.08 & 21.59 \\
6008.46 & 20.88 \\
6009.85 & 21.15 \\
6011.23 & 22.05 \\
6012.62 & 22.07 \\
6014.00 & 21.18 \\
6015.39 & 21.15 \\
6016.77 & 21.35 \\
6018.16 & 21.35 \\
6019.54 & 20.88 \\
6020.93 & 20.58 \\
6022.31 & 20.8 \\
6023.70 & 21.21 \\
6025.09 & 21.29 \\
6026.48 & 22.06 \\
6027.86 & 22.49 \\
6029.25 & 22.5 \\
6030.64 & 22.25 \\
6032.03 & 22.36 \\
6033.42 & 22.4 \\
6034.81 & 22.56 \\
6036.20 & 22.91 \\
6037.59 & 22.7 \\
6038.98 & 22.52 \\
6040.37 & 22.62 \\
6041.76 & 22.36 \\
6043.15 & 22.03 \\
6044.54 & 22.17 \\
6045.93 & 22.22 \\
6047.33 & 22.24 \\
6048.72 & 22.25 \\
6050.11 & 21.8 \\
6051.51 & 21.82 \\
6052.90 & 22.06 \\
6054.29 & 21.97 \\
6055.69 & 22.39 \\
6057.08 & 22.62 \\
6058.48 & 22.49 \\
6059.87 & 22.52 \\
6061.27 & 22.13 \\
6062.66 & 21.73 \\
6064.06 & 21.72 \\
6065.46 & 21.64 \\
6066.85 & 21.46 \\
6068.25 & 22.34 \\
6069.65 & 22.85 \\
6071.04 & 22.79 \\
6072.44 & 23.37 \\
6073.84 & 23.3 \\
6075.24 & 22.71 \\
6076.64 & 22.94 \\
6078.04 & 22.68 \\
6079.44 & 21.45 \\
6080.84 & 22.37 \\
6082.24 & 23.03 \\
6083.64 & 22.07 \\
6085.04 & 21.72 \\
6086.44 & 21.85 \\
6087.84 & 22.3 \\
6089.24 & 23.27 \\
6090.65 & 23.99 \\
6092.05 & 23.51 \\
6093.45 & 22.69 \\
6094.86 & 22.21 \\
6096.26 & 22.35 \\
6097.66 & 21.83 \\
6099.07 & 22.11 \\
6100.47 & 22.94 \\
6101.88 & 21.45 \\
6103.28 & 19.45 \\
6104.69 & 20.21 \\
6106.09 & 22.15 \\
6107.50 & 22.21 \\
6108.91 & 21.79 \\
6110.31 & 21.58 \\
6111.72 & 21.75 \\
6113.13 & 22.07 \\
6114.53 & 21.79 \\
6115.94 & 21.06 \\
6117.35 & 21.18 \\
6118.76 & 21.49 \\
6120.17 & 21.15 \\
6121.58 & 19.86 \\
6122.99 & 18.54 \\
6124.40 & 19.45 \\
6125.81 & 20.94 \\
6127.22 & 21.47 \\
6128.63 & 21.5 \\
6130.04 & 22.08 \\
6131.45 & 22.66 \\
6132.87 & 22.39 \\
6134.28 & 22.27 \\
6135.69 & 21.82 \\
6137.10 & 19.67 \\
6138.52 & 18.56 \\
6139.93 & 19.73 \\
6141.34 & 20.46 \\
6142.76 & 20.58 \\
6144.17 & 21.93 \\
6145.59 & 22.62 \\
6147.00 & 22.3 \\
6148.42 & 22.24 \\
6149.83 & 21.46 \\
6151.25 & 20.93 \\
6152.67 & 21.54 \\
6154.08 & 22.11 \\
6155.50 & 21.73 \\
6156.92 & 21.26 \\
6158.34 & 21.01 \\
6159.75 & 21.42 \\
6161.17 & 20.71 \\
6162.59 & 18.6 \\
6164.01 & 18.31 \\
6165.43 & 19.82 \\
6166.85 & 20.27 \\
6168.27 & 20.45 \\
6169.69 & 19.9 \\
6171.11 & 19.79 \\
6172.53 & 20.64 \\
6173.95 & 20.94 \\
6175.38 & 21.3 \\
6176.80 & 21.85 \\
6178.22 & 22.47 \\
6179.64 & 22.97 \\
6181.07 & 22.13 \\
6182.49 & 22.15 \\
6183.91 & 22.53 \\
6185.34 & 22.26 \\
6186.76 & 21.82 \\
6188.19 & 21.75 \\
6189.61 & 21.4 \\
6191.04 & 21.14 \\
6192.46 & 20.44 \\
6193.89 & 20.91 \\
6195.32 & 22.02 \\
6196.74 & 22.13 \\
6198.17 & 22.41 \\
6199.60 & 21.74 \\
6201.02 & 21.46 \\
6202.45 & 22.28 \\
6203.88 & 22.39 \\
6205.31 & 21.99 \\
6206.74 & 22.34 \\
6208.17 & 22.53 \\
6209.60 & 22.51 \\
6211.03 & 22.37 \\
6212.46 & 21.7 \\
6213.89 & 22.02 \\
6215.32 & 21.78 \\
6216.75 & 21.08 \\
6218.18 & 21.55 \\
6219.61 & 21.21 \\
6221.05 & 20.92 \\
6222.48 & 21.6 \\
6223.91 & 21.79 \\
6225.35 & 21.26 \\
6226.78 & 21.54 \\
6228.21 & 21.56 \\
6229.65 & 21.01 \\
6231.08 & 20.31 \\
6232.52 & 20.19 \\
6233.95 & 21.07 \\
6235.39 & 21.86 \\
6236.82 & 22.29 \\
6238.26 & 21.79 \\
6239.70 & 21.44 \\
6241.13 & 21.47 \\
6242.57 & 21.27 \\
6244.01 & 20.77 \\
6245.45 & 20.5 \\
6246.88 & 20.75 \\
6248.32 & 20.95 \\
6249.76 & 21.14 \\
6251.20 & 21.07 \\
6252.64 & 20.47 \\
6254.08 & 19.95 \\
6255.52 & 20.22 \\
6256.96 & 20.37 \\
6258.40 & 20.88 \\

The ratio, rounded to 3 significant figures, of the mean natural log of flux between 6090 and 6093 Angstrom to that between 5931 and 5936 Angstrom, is 1.03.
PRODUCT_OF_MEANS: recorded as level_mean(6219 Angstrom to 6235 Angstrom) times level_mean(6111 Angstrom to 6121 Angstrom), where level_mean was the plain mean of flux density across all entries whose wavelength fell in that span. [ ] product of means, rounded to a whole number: 454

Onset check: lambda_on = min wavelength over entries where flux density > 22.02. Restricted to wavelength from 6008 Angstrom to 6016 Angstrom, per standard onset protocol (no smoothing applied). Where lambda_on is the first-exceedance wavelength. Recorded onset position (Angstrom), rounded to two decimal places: 6011.23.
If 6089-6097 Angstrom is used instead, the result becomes 6089.24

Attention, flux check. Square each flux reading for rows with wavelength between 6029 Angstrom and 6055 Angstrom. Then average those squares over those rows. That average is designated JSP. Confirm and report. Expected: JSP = 497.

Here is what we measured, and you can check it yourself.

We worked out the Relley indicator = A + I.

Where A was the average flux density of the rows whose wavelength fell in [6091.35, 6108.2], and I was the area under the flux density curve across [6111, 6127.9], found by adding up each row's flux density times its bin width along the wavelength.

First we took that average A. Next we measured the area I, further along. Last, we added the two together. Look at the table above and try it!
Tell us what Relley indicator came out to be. 375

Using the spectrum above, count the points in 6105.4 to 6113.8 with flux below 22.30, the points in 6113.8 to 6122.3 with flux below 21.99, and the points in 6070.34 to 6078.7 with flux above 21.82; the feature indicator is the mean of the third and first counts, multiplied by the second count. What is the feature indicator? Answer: 36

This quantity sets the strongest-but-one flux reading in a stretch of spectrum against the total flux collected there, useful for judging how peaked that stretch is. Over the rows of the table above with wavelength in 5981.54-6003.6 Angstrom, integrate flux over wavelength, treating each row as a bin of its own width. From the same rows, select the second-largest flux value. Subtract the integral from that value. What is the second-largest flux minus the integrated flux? -460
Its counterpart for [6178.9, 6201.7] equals -475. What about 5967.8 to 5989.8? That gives -463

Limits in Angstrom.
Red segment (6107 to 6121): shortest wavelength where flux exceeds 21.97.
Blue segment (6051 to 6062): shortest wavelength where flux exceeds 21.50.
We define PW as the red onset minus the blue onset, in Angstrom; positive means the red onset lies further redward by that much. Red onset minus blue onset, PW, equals 56.0 Angstrom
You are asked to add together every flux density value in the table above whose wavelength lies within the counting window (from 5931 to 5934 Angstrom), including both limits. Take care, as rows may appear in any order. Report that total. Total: 43.9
